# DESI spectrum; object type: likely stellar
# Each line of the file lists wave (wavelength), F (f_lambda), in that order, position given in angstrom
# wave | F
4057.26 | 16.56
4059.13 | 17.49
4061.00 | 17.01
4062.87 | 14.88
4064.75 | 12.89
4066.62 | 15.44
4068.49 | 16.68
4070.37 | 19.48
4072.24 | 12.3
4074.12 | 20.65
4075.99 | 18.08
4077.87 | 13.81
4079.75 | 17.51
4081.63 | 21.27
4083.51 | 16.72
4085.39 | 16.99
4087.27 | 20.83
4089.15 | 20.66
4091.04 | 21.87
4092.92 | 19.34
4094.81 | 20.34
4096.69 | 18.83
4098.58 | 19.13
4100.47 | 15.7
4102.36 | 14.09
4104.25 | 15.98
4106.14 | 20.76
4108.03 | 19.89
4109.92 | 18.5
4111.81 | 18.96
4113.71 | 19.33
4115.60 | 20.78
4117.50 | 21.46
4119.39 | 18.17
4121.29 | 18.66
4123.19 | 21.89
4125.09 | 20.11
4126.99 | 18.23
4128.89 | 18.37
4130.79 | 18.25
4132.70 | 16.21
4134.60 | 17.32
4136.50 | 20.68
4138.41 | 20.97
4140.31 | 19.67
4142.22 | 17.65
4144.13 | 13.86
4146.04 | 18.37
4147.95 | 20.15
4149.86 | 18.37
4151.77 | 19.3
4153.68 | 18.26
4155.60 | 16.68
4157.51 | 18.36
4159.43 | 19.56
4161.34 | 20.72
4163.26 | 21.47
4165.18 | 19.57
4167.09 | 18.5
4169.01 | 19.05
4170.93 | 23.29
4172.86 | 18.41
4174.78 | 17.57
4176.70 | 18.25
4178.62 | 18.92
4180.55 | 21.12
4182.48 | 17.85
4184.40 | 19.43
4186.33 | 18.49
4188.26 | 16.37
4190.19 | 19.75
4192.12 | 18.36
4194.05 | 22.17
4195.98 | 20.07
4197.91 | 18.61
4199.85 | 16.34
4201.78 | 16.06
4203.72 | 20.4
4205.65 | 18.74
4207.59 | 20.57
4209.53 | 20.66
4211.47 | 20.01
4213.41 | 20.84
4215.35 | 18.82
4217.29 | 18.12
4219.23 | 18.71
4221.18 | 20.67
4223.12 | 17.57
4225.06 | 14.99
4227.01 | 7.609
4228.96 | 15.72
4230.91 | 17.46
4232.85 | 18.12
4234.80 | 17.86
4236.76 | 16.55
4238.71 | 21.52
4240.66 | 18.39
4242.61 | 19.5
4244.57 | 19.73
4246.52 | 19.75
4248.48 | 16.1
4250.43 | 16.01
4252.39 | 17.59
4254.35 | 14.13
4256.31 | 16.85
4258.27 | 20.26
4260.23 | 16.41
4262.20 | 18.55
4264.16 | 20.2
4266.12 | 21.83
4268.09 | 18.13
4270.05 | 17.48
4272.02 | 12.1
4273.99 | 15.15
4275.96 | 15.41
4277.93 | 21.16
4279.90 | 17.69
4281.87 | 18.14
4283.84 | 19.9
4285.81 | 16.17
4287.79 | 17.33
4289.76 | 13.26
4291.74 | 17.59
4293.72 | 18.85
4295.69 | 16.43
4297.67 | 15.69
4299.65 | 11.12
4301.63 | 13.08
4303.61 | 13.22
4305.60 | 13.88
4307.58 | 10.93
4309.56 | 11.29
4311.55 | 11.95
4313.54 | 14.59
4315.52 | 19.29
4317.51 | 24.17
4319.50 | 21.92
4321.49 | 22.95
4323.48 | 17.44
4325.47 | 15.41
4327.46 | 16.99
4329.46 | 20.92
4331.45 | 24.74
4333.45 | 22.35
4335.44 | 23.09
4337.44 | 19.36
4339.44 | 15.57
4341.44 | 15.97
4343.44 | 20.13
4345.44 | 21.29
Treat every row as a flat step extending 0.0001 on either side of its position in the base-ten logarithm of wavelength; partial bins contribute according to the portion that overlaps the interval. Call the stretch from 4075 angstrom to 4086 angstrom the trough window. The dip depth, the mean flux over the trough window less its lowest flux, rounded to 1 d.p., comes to 3.6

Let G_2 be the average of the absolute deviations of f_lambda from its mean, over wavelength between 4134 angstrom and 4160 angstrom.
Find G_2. 1.32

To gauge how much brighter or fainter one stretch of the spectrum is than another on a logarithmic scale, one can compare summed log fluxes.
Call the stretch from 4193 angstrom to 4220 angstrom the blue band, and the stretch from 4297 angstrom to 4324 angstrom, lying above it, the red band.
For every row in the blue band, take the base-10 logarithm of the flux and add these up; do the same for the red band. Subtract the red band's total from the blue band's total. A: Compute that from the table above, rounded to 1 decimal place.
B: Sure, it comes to 1.4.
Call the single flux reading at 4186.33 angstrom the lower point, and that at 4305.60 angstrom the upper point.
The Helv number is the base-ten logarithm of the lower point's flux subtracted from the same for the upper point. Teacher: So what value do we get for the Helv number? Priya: -0.12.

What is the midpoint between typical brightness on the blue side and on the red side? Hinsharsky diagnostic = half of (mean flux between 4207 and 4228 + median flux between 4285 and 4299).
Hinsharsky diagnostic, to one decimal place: 17.2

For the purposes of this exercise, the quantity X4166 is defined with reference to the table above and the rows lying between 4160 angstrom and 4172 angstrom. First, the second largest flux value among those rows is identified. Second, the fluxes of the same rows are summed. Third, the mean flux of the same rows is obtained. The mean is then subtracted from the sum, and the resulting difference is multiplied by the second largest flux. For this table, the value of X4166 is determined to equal 2194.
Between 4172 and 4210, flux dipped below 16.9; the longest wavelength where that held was 4201.78 angstrom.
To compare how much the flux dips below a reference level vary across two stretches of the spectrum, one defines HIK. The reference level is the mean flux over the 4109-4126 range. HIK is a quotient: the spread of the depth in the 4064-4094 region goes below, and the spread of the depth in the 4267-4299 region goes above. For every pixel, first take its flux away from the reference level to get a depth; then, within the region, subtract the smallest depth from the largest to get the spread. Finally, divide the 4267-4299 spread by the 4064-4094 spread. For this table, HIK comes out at 0.95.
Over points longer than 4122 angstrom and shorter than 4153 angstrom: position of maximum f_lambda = 4123.19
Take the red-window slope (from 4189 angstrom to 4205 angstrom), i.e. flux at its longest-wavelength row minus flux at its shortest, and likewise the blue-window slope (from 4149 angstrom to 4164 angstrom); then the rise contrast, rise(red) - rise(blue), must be -2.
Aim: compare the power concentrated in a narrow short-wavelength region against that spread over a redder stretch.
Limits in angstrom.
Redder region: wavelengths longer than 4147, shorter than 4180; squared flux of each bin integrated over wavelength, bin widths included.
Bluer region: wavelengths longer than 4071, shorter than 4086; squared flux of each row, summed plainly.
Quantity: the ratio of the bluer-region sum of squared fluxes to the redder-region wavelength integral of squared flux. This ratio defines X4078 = 0.20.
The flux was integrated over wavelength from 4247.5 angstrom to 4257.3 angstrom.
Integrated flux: 158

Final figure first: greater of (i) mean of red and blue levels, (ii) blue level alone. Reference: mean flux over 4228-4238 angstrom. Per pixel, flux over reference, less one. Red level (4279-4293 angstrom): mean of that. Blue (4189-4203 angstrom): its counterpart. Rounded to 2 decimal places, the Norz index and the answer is 0.09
